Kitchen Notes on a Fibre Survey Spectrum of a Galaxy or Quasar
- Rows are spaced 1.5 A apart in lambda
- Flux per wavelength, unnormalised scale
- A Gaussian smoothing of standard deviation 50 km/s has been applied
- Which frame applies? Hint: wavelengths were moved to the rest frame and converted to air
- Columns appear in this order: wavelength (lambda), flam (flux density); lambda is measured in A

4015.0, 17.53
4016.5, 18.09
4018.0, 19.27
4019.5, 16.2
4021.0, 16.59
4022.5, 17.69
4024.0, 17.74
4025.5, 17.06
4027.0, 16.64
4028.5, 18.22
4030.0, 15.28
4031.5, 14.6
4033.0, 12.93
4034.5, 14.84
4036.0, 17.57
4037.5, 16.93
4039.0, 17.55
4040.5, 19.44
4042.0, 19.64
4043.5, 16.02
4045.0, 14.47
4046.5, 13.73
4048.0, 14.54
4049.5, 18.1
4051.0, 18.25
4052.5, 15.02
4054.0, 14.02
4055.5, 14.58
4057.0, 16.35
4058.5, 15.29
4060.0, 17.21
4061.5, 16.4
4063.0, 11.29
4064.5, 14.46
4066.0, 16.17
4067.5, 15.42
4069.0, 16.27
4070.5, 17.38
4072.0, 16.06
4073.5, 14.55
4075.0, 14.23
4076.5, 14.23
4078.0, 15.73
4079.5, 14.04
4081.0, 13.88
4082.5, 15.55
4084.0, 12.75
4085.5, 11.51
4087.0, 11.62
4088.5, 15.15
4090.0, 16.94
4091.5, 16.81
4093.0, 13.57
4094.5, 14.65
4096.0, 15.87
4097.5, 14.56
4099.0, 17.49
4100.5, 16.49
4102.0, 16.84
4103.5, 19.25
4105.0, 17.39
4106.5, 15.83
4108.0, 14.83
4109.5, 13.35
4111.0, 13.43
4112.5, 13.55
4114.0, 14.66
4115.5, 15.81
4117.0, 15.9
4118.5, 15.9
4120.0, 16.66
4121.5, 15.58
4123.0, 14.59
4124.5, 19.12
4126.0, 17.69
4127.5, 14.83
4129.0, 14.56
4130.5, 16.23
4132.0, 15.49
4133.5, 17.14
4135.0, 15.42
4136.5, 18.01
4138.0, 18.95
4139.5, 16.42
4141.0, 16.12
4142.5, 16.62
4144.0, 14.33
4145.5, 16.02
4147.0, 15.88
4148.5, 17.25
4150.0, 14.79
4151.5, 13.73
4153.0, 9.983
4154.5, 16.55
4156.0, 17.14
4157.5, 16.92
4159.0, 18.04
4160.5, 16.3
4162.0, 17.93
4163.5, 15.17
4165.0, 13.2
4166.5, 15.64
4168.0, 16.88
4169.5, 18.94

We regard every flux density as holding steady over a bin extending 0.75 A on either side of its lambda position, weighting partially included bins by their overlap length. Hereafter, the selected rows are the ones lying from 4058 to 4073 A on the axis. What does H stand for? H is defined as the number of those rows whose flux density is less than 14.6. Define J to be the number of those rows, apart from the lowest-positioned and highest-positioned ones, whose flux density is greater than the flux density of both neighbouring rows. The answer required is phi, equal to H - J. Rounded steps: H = 2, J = 3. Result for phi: -1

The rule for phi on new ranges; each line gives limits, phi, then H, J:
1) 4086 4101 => 0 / 3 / 3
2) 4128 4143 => -2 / 1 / 3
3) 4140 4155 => 0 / 3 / 3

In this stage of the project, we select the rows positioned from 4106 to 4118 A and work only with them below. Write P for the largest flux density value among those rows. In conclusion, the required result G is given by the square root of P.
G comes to 3.99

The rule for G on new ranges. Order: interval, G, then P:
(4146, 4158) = 4.15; 17.25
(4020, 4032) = 4.27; 18.22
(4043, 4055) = 4.27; 18.25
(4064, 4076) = 4.17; 17.38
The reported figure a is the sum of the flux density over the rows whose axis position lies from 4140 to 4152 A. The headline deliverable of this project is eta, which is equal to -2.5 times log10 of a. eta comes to -5.24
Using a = 125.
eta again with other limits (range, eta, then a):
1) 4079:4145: -7.09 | 685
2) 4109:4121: -5.19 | 119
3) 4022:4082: -7.00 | 634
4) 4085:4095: -5.00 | 100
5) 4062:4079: -5.55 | 166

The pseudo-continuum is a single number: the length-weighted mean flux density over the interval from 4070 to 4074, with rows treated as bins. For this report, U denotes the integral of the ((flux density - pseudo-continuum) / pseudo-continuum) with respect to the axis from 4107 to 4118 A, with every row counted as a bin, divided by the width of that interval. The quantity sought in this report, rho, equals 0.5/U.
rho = -6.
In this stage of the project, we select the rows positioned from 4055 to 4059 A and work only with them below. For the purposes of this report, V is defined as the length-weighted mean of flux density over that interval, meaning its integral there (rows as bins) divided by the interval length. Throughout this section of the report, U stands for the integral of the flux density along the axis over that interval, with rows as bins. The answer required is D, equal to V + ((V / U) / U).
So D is 15.5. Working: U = 62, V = 15.5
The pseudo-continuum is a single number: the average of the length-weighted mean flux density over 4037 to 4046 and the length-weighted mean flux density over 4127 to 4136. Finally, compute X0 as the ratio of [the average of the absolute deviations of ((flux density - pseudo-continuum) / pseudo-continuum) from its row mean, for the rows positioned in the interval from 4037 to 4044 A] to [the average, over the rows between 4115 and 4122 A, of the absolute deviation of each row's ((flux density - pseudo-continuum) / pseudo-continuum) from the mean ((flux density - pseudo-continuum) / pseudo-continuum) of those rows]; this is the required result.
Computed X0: 4.7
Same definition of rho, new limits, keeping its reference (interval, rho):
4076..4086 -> -4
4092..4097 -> -7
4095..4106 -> 10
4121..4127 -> 11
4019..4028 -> 8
